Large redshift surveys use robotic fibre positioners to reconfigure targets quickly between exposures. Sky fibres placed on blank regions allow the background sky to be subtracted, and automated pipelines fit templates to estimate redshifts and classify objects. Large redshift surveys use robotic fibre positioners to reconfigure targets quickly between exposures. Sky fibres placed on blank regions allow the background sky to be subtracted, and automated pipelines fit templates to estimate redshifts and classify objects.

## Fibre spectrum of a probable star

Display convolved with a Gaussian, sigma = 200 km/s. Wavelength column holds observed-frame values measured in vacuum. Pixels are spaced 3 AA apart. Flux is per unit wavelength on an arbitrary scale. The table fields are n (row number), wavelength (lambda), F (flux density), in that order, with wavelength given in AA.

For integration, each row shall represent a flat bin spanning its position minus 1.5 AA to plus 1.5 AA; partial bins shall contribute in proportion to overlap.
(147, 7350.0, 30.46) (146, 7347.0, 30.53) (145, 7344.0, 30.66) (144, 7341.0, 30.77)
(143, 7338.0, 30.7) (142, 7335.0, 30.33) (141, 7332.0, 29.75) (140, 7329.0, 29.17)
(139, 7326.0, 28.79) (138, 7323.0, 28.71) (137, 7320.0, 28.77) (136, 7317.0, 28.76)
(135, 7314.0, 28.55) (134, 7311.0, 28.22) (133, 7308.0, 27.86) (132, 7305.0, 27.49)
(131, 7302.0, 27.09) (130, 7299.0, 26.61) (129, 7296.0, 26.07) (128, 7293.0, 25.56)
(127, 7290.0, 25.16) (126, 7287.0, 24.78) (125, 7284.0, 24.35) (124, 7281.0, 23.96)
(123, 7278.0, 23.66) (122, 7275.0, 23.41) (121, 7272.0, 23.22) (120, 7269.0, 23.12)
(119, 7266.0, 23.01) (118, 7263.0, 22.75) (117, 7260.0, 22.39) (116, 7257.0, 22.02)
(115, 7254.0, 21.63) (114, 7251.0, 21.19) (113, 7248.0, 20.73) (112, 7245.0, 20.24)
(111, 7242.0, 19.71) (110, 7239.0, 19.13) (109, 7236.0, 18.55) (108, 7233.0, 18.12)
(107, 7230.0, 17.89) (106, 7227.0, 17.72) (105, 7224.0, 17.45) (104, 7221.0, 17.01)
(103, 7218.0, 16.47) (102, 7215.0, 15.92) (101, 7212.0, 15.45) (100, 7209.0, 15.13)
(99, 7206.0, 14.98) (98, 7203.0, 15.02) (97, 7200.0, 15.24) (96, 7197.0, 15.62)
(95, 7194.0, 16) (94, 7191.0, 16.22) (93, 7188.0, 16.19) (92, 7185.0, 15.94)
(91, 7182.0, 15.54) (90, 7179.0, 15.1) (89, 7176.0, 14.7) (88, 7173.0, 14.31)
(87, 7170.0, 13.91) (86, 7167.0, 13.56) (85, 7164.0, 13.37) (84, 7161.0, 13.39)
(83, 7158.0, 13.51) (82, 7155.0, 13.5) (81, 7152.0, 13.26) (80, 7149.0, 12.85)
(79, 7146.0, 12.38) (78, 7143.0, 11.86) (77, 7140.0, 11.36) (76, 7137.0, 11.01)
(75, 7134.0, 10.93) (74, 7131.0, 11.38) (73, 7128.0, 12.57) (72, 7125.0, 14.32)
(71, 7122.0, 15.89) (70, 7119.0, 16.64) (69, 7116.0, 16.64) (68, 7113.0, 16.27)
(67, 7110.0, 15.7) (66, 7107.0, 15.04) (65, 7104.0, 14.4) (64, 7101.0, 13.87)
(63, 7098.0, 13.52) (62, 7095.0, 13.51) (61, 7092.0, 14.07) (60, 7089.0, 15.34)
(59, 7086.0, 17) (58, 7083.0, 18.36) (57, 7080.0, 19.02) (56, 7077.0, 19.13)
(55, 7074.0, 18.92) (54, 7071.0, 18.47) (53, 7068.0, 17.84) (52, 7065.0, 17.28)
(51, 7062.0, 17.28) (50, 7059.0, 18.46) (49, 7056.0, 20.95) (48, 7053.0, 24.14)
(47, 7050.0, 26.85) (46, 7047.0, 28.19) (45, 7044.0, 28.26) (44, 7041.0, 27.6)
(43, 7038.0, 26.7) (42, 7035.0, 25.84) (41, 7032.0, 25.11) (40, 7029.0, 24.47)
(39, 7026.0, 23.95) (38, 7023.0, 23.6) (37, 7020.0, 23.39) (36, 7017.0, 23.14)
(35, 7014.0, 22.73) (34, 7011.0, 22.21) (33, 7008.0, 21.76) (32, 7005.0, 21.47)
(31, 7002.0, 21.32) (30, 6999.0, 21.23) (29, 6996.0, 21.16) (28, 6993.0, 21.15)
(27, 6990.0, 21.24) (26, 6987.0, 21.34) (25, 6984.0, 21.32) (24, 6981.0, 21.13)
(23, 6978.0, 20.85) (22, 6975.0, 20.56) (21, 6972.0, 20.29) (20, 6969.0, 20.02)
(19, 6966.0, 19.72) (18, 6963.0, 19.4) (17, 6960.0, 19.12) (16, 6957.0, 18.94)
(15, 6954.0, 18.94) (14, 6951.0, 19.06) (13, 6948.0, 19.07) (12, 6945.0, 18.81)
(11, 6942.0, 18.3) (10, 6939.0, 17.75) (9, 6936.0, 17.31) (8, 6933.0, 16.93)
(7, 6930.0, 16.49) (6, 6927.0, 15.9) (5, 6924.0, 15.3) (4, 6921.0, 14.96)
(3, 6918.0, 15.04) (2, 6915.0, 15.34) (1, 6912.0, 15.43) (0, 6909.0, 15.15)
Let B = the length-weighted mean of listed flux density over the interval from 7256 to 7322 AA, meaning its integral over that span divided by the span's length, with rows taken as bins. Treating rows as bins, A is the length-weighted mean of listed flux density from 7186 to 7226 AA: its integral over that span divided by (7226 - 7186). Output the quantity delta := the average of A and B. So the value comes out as 20.6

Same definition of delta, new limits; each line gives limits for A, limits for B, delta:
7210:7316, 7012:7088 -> 22.2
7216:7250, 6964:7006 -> 19.7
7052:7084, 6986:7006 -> 20.1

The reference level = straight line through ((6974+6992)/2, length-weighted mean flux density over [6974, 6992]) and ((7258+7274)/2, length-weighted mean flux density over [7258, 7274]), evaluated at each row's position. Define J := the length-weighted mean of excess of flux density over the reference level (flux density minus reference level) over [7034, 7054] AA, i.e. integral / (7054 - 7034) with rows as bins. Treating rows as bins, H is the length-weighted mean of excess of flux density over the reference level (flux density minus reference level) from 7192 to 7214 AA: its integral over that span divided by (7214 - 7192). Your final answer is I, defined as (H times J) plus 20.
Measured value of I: -18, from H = -7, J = 5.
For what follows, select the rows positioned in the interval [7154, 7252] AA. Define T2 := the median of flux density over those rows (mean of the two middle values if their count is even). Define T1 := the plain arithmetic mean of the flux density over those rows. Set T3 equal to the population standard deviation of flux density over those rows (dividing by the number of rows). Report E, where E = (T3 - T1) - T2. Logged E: -30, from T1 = 16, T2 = 16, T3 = 2.2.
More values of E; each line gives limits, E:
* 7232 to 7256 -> -39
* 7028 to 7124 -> -33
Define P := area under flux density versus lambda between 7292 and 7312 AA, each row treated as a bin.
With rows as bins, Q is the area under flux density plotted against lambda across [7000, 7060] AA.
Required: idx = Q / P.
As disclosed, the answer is 2.7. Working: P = 540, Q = 1442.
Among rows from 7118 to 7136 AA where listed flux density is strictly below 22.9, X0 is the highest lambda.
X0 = 7134.0 AA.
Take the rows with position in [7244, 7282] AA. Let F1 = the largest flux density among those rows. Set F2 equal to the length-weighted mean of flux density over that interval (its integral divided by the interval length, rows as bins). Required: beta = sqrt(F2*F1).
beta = 23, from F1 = 23.96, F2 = 22.4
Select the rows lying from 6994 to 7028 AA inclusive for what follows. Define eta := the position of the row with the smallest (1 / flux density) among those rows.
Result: 7026.0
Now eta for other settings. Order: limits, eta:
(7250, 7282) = 7281.0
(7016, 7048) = 7044.0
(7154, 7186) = 7185.0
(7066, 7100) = 7077.0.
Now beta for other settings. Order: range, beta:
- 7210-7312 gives 25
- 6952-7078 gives 25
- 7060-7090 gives 19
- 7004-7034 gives 24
